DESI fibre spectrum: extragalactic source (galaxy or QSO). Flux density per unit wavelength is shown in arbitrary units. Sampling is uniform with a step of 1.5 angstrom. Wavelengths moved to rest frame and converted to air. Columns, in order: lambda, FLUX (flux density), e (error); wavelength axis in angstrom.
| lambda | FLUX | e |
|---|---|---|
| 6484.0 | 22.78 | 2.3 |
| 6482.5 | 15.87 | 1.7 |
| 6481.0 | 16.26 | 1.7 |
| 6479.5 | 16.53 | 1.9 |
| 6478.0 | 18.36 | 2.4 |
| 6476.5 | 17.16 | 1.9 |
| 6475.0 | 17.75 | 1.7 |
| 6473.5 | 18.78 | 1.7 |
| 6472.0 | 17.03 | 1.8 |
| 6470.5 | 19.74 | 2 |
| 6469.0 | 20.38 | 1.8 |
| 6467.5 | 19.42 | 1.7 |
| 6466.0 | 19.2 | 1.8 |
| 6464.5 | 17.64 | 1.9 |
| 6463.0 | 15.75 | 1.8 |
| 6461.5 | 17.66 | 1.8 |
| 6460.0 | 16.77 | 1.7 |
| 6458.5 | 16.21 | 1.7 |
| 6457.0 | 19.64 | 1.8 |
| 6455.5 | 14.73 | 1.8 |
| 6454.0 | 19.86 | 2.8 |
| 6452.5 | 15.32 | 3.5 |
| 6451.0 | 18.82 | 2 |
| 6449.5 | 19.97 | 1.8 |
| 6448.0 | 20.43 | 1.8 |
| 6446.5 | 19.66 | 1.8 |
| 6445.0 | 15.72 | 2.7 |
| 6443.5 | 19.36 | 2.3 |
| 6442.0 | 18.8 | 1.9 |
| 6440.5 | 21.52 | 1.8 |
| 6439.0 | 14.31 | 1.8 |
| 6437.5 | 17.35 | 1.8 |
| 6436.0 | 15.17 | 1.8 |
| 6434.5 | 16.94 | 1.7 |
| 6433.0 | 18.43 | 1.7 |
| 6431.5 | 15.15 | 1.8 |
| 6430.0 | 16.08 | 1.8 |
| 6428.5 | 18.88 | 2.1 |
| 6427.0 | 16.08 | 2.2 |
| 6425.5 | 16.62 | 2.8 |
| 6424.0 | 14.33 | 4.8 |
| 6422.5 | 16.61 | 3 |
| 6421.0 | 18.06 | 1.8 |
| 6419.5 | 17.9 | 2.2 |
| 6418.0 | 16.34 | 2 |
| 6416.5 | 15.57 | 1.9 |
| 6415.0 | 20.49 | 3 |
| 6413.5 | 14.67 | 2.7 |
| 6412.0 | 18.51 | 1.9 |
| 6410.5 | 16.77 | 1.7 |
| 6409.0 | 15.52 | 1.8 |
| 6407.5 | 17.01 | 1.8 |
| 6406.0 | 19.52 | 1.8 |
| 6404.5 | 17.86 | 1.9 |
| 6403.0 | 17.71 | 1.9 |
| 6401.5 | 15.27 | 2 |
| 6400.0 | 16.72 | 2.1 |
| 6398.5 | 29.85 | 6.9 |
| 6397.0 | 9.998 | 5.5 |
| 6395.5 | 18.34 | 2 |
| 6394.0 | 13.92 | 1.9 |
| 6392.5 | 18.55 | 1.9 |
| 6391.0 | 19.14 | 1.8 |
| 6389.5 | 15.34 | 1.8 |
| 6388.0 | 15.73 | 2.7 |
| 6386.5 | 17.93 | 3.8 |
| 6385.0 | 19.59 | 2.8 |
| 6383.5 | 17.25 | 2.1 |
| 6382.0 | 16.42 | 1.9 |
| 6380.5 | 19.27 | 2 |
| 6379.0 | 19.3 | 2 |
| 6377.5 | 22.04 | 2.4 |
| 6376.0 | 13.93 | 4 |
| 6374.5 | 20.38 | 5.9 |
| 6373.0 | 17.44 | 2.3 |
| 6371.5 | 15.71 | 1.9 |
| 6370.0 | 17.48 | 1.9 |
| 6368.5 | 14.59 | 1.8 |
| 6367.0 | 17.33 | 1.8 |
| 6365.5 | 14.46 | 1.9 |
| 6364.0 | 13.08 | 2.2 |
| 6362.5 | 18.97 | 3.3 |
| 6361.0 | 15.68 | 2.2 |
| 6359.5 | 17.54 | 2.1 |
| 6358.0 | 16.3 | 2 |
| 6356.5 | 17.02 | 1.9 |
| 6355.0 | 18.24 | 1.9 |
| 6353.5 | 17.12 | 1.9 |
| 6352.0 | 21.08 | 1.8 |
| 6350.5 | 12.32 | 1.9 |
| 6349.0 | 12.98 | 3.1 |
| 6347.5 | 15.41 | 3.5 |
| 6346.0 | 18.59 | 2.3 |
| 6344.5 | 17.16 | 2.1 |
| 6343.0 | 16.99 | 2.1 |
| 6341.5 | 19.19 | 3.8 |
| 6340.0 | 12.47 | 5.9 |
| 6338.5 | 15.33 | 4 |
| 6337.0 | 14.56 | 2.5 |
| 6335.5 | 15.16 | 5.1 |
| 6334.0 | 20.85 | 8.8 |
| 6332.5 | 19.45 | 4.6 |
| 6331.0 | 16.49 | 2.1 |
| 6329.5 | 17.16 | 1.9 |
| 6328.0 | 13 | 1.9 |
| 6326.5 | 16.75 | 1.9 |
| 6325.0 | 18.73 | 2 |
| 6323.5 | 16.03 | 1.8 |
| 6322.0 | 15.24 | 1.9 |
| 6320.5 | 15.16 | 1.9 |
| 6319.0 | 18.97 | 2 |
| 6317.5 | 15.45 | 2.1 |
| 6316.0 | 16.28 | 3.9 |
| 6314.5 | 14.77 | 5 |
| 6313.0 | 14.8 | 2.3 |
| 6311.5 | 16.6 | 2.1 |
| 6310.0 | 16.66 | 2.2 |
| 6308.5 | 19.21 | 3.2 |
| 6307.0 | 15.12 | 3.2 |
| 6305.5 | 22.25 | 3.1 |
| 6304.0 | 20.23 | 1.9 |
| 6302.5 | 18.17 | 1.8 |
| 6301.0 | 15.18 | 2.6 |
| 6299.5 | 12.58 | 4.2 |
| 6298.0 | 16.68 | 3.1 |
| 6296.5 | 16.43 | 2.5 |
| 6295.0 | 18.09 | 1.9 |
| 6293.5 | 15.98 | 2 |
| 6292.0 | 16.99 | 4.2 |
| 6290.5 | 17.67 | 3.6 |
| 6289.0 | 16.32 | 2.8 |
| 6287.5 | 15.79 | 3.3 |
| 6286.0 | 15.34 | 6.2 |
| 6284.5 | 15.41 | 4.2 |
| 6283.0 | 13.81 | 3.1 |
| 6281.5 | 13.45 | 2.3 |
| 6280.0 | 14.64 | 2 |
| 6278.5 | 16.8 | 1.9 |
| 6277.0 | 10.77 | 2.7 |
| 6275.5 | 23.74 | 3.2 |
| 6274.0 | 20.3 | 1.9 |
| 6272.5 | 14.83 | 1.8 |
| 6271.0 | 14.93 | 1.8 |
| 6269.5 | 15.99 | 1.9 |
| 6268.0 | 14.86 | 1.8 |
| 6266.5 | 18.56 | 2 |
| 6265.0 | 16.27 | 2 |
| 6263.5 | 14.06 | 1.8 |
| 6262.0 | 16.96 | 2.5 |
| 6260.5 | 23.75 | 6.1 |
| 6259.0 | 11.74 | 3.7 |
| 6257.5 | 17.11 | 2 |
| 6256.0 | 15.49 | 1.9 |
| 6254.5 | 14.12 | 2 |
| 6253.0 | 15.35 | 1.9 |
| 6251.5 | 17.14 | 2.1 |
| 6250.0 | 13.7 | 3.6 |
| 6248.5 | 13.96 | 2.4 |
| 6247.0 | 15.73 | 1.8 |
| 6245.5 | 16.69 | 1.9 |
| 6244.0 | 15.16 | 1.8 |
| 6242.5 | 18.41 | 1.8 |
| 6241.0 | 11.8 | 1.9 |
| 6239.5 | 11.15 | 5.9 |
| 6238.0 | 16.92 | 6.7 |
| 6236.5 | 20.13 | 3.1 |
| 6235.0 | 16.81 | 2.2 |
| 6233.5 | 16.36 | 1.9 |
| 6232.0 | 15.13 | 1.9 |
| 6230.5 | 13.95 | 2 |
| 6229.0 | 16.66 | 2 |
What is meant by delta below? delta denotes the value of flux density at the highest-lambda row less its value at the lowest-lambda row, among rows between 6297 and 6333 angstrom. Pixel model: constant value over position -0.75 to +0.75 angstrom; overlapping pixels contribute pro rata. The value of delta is 3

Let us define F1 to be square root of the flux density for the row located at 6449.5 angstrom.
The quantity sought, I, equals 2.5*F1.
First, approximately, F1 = 4.5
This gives 11.2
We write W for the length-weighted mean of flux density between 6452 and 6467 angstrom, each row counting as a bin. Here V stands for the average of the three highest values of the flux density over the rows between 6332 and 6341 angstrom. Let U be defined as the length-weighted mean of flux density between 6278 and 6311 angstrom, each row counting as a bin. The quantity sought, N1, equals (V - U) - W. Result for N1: -15.3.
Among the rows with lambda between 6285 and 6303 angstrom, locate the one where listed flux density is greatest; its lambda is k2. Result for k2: 6302.5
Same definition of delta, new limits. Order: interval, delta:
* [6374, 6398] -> -10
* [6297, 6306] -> 6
